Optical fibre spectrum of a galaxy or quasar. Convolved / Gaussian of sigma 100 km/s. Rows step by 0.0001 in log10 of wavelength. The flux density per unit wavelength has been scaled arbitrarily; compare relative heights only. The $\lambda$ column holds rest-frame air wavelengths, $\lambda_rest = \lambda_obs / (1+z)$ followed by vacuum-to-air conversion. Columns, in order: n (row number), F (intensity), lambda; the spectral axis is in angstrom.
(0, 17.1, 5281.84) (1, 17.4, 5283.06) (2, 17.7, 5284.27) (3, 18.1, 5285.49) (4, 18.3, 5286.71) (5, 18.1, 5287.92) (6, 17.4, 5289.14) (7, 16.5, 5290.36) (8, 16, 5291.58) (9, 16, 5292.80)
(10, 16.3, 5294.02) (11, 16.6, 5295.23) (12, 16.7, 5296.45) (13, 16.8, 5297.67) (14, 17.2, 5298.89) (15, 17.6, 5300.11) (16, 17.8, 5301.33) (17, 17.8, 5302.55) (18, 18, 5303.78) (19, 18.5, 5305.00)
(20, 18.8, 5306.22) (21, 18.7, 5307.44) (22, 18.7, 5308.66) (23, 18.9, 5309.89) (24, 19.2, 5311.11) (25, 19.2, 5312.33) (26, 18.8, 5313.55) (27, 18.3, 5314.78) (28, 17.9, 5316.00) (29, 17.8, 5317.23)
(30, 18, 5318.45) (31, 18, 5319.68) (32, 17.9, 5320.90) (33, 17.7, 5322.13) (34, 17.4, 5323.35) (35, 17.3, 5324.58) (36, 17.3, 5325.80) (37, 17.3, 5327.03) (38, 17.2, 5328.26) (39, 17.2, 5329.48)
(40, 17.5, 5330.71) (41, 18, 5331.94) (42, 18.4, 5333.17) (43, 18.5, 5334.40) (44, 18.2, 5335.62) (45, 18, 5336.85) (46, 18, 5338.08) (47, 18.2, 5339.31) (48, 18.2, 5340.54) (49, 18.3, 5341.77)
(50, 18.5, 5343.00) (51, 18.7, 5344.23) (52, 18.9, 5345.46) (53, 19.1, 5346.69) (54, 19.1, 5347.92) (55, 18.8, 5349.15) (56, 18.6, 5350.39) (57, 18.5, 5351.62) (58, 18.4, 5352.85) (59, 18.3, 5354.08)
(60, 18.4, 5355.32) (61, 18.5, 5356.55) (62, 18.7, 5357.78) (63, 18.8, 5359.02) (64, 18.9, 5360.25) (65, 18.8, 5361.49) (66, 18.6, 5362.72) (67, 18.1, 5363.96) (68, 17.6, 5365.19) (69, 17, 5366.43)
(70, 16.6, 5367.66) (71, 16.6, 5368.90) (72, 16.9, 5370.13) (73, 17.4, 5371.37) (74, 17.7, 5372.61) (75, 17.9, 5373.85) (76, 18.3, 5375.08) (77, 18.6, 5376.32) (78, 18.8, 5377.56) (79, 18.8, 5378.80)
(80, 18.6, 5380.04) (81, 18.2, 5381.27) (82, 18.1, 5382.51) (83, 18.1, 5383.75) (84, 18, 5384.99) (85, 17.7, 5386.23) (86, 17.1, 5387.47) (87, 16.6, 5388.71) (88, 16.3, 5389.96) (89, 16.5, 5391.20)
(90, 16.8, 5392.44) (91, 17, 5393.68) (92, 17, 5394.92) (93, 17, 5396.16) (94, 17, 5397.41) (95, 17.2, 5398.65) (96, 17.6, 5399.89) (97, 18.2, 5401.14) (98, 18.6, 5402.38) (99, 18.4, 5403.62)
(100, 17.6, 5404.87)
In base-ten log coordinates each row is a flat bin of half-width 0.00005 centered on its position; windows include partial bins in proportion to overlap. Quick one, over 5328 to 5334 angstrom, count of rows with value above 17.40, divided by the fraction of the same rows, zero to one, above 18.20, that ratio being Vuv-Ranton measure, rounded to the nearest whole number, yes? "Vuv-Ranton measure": 15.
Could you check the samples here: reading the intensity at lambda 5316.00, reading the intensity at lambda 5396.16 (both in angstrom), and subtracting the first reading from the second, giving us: -0.9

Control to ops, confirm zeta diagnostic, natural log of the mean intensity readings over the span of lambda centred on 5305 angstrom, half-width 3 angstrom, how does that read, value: 2.91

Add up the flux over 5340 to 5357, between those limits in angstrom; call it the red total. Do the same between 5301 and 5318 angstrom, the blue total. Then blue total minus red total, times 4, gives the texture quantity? -8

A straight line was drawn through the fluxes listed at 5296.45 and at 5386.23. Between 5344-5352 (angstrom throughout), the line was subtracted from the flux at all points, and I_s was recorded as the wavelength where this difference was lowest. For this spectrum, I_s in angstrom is 5351.62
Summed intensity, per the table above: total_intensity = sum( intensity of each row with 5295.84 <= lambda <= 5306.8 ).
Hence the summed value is 159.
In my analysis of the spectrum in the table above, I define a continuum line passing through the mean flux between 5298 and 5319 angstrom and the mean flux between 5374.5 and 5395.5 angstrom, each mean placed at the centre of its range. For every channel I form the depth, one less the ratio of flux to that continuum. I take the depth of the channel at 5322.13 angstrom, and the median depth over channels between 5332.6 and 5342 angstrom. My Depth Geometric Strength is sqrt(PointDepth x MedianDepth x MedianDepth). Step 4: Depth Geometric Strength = 0.001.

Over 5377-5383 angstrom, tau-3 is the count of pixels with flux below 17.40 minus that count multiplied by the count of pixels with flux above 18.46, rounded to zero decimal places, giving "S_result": 0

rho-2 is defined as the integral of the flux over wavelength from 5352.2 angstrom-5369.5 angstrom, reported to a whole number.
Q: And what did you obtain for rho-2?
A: 313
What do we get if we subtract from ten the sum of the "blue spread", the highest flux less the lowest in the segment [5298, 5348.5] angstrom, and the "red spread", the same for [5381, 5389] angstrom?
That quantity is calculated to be 6.4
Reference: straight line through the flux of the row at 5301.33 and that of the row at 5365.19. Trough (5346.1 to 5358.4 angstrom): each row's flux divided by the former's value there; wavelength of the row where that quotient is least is 5354.08 angstrom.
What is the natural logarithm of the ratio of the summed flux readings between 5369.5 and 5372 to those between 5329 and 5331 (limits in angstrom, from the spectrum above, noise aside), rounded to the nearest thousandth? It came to -0.012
